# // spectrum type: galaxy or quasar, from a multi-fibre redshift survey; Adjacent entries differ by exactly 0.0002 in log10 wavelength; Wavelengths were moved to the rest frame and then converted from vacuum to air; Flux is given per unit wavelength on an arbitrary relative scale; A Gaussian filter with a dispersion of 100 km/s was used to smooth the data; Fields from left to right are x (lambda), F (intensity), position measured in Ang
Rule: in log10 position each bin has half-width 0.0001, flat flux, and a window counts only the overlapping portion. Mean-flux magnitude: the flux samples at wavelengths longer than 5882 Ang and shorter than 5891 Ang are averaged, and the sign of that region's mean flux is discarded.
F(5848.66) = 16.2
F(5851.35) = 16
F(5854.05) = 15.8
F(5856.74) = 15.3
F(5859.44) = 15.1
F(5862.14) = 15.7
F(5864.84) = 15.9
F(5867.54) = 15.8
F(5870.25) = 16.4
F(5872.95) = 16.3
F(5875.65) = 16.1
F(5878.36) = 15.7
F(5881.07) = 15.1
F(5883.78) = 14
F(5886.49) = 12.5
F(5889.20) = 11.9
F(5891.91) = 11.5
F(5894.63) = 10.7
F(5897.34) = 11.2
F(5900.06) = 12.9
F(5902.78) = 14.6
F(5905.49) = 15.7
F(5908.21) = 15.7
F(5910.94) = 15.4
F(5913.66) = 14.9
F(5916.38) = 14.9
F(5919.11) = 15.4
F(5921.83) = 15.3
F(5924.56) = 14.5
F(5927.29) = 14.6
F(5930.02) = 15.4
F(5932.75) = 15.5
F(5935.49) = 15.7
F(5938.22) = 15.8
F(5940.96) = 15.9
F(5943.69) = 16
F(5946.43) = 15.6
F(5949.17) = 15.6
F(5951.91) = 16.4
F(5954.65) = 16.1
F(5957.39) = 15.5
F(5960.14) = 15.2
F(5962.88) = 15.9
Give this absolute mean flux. 12.8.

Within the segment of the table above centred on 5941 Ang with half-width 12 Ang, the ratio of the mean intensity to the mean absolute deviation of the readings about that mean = 69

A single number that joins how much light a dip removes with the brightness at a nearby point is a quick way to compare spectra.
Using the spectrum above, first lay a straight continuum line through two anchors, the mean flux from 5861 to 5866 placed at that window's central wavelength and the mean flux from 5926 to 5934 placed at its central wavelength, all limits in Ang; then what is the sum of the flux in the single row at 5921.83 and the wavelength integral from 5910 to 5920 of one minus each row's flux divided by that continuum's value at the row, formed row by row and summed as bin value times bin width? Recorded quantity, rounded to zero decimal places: 15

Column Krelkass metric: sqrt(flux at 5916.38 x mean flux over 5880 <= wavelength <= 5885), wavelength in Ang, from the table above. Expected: 14.7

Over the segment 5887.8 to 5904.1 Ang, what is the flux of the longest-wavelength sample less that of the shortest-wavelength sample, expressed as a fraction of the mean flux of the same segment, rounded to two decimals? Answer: 0.22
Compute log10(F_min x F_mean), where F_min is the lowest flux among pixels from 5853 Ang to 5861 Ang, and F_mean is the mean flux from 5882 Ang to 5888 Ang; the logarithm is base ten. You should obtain 2.30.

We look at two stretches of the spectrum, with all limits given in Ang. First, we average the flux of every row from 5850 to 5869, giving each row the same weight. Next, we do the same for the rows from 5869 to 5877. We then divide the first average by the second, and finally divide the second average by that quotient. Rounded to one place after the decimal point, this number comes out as 16.9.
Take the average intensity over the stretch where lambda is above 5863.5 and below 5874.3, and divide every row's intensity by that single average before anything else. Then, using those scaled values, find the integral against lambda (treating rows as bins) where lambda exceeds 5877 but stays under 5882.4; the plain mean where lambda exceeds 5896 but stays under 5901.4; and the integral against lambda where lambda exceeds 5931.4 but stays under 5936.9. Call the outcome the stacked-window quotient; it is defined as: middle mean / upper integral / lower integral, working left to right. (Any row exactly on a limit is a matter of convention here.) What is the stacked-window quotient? 0.027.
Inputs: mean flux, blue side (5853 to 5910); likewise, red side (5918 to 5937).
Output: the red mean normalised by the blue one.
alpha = 1.05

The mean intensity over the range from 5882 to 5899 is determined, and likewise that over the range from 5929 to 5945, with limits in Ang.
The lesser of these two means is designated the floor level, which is 12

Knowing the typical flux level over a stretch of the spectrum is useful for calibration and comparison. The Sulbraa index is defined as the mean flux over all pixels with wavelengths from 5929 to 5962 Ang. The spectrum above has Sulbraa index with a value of 15.7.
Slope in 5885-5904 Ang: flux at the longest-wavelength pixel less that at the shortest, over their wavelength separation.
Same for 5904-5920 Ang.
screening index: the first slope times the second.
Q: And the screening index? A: -0.0028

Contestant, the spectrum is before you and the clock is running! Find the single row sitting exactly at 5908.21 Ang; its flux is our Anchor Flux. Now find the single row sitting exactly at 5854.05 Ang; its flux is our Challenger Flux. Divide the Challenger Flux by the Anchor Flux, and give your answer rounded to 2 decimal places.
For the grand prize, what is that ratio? 1.01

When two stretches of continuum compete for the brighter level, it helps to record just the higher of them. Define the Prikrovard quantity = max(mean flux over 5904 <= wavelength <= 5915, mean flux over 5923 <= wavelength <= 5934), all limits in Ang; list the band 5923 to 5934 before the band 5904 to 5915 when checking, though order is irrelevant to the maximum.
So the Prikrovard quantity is 15.4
